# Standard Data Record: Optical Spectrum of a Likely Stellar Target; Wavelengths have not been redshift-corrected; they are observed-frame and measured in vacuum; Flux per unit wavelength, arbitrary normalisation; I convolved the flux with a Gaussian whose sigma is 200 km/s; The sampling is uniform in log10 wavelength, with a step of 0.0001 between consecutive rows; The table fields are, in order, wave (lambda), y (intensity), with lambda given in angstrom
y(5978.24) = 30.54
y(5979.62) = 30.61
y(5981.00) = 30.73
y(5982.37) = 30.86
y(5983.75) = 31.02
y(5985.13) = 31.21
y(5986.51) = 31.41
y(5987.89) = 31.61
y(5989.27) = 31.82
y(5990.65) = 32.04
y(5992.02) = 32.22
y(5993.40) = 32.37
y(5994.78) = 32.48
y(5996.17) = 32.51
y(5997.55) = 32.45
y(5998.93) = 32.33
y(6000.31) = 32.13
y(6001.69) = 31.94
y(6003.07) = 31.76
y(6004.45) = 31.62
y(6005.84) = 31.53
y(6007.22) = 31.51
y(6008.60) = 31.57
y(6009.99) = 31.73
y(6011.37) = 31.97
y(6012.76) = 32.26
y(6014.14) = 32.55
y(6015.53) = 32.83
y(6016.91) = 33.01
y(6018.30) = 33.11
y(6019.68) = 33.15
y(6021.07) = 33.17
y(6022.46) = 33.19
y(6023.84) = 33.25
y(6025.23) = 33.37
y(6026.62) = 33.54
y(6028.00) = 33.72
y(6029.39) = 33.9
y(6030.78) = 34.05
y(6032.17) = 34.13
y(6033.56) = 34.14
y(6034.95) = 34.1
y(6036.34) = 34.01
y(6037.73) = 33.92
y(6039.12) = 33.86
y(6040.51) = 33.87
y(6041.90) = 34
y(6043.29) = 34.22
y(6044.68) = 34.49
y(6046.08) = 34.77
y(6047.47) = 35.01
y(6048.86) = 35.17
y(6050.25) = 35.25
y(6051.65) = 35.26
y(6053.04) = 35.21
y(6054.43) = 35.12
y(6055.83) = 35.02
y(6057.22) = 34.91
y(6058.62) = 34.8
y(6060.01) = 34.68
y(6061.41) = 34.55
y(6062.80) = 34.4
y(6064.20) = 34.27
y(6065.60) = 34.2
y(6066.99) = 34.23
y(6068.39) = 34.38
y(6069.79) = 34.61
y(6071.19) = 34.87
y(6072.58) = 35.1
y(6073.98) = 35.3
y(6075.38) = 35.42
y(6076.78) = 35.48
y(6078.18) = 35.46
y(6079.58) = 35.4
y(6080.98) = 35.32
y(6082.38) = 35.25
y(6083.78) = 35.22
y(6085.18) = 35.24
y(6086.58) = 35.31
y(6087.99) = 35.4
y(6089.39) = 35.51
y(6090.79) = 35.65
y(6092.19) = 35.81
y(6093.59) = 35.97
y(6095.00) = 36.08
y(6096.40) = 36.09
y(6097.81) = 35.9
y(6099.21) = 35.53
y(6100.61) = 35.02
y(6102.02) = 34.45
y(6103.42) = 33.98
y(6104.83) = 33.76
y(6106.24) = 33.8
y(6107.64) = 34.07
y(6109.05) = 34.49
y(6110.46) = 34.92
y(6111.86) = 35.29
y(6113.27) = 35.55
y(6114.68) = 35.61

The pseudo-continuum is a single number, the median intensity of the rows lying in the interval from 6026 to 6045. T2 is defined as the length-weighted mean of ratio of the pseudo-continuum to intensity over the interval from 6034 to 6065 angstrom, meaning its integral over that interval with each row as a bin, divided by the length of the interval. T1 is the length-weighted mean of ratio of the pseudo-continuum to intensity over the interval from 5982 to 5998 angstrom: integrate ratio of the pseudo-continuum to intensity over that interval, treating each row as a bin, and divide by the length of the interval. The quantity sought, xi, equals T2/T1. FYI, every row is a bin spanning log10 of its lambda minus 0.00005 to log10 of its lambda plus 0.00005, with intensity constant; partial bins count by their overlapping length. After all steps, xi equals 0.92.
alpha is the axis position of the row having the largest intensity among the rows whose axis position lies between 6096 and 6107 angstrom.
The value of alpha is 6096.40 angstrom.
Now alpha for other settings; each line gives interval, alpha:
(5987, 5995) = 5994.78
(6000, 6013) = 6012.76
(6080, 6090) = 6089.39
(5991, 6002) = 5996.17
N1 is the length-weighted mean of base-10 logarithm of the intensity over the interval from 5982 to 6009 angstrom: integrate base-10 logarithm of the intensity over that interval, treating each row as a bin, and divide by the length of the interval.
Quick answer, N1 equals 1.50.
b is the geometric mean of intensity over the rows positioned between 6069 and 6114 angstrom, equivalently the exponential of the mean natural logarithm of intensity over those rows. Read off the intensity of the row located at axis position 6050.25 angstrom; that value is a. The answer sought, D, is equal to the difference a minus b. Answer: 0.1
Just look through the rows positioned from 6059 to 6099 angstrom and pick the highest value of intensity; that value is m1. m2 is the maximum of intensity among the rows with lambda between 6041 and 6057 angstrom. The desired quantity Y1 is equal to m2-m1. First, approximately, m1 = 36.09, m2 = 35.26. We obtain -0.8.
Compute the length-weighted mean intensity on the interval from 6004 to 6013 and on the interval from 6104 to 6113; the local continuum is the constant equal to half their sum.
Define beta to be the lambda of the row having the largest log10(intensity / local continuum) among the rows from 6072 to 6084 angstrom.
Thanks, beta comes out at 6076.78 angstrom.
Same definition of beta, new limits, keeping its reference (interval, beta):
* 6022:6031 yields 6030.78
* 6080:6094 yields 6093.59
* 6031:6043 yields 6033.56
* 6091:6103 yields 6096.40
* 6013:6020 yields 6019.68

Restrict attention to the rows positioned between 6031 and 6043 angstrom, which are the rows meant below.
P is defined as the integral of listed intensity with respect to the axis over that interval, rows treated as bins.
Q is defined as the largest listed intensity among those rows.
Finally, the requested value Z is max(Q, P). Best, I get 408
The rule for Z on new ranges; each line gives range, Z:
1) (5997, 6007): 320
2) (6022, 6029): 234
